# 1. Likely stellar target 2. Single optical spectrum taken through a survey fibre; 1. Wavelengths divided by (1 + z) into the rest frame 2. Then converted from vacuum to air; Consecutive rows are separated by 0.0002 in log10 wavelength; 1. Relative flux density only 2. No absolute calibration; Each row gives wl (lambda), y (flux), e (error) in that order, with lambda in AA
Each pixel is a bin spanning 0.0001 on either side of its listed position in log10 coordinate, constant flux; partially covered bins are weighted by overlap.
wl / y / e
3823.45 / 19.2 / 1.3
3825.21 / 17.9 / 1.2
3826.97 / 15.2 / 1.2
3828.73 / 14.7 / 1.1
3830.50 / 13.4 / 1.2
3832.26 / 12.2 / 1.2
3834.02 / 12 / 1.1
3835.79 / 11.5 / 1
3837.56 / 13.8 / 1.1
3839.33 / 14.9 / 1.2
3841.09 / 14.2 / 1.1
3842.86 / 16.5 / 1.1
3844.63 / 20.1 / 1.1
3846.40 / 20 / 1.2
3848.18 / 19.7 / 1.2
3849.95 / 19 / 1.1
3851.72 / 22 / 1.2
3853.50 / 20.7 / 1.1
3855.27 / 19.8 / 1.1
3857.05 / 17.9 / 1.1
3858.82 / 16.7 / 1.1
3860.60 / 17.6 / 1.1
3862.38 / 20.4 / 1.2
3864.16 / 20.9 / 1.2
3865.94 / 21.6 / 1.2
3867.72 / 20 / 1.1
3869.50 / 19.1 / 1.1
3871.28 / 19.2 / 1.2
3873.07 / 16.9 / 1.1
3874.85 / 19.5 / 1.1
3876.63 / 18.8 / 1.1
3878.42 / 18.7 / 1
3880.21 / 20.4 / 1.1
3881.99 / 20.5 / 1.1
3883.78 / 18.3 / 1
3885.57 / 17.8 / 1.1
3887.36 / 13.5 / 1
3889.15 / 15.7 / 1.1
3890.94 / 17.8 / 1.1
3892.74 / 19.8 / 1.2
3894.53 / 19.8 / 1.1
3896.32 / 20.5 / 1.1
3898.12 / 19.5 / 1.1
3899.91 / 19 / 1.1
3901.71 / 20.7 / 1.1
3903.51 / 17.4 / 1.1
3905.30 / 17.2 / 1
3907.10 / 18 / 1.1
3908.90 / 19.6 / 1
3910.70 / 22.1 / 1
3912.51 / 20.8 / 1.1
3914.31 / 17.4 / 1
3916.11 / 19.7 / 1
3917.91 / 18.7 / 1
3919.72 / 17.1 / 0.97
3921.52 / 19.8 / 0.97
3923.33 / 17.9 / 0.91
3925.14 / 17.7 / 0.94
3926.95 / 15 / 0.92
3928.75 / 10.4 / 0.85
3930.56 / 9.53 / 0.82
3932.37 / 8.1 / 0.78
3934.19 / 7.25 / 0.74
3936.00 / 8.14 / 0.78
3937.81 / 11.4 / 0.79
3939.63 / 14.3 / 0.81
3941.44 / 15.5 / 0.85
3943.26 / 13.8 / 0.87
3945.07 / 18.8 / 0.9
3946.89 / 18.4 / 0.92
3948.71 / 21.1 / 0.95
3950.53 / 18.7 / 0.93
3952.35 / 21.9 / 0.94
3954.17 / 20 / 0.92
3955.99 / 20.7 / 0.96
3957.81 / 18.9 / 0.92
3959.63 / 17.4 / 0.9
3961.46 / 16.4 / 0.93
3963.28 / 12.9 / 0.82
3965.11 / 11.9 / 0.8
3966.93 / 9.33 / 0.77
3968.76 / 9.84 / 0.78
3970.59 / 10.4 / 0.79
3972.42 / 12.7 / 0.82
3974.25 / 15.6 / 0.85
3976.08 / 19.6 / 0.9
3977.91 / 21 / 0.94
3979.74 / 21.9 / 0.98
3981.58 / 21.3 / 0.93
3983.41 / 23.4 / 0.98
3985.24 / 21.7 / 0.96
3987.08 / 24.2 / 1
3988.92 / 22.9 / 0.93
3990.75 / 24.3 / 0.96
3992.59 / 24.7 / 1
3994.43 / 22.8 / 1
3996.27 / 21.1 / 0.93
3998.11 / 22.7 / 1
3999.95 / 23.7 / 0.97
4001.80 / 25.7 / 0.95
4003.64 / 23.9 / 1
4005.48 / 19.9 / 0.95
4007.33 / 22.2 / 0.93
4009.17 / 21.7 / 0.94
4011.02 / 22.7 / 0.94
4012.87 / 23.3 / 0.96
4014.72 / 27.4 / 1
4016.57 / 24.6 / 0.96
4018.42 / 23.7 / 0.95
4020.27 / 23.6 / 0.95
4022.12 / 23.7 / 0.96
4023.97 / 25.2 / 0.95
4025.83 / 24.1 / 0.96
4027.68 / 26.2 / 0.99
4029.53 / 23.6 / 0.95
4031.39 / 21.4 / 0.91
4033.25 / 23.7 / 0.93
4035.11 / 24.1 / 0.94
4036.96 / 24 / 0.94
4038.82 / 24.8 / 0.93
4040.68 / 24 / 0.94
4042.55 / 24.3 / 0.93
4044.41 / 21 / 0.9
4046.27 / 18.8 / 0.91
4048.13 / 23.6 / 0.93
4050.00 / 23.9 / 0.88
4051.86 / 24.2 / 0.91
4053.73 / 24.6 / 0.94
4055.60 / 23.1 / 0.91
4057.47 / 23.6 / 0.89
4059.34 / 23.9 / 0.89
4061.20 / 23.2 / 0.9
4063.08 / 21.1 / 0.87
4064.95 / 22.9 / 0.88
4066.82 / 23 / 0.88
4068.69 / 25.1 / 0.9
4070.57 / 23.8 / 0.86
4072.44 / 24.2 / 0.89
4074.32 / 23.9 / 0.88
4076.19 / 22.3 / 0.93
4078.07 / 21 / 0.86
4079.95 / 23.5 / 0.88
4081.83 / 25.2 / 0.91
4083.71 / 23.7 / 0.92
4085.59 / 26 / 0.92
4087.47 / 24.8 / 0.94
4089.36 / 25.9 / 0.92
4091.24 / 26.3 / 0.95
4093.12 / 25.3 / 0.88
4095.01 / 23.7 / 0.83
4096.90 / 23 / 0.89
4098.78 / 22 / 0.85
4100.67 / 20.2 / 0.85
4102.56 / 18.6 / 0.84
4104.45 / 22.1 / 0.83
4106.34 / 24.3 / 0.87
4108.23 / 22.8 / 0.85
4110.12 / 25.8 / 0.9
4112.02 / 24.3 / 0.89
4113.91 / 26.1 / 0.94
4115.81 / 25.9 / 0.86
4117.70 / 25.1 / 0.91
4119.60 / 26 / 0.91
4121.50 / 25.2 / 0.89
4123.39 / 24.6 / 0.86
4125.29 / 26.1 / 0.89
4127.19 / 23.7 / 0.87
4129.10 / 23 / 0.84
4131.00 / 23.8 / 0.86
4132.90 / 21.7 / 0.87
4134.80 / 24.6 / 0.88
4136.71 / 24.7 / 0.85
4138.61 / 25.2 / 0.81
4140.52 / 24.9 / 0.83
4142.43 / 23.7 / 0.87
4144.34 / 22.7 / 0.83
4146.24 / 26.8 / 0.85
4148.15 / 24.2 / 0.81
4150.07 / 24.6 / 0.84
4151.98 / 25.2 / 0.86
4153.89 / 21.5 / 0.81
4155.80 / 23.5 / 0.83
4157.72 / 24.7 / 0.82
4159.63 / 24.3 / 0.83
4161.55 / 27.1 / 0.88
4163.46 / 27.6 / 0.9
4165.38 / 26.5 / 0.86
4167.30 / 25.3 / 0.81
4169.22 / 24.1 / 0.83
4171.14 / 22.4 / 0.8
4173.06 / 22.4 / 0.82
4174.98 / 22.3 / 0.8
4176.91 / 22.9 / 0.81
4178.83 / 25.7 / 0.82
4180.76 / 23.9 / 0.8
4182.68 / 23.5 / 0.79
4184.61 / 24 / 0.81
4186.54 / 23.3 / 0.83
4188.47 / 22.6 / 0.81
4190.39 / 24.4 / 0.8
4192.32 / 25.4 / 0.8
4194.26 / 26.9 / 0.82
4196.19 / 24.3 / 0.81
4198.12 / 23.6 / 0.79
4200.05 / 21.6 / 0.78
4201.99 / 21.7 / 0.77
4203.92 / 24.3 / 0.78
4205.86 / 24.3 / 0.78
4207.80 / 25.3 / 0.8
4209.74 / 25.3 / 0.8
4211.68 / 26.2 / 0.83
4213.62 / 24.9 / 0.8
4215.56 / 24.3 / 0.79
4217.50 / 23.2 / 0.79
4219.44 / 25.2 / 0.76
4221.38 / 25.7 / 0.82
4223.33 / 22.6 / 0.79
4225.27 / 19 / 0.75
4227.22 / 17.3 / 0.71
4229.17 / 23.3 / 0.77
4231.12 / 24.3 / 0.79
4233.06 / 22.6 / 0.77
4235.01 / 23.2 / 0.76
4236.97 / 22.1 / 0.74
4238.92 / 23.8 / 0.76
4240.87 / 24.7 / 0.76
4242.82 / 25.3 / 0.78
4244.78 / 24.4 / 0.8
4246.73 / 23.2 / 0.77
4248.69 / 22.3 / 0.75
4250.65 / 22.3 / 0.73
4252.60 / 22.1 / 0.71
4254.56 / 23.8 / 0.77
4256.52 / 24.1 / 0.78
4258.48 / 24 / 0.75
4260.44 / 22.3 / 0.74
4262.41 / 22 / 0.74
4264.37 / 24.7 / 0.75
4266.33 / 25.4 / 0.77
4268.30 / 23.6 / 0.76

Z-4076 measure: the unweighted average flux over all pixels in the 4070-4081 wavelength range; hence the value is 23.1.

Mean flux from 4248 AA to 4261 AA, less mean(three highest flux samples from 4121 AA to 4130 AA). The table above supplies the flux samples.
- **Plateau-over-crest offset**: -2.3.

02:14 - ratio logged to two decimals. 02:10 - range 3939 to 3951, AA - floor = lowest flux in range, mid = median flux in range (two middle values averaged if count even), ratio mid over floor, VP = 1.33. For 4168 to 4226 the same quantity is 1.27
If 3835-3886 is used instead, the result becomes 1.66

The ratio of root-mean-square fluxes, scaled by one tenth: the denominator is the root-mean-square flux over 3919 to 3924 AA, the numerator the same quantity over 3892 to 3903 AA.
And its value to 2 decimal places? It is 0.11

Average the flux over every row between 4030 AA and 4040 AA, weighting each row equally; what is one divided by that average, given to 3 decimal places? 0.042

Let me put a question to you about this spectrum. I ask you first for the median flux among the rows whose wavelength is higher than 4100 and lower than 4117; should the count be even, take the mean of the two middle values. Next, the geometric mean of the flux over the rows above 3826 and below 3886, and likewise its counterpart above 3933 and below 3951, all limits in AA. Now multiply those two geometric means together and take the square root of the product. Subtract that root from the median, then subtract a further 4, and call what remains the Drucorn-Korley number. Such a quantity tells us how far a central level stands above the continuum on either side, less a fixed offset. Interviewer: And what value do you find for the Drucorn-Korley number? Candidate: 4.7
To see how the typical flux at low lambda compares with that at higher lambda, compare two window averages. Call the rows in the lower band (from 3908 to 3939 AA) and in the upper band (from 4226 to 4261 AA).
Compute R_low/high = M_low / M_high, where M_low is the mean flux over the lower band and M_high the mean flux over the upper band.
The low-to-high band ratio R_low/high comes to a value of 0.66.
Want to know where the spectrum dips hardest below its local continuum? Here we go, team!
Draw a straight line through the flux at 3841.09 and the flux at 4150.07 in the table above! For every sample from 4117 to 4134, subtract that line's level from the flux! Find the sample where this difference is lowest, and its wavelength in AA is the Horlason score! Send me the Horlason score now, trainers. 4132.90 AA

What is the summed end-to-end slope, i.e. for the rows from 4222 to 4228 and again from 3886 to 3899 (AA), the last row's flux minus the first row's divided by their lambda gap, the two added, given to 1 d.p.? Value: -0.8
